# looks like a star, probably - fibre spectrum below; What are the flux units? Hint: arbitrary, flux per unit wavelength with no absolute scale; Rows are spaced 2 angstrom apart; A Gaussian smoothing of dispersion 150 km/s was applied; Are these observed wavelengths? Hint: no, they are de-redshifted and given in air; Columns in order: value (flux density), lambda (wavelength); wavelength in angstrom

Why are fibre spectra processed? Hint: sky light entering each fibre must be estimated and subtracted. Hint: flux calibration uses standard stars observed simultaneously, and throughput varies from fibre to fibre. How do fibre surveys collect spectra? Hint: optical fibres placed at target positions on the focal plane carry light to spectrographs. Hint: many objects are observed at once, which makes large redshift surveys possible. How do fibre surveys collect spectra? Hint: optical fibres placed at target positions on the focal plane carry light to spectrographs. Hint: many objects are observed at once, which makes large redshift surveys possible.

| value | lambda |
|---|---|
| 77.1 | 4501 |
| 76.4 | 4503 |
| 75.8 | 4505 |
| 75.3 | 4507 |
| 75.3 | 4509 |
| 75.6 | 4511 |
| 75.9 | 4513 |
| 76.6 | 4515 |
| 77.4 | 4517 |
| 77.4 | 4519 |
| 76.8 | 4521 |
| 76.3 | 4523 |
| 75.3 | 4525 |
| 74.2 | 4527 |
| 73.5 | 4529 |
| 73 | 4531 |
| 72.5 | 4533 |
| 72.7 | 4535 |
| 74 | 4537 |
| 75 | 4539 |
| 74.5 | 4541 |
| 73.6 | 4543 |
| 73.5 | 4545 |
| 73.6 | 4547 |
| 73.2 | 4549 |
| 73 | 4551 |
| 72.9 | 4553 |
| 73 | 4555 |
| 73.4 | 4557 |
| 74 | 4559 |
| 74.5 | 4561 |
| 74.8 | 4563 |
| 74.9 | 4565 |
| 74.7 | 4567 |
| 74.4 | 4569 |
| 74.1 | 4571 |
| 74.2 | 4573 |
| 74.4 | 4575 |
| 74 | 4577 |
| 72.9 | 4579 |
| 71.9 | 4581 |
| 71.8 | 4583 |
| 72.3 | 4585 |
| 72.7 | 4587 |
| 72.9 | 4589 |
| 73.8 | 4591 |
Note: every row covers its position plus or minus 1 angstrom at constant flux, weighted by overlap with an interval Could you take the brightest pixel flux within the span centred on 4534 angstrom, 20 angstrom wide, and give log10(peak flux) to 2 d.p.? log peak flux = 1.88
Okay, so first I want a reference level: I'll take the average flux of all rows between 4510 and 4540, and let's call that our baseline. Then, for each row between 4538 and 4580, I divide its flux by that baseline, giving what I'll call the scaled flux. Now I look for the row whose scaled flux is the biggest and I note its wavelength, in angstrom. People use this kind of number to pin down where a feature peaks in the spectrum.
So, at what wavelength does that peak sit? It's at 4539 angstrom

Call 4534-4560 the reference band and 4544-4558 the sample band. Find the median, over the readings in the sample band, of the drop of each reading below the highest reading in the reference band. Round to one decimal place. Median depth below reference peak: 1.8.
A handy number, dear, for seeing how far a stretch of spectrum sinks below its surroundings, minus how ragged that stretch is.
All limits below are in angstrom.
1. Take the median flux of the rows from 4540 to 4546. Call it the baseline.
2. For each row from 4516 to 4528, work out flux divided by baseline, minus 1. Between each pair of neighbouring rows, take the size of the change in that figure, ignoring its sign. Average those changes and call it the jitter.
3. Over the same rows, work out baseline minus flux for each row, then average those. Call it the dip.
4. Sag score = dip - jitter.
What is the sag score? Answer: -2.6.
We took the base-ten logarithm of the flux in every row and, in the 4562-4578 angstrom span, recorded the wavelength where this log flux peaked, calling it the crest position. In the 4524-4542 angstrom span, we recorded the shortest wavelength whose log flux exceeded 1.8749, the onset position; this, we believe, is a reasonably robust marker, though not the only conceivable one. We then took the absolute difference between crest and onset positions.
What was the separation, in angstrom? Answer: 40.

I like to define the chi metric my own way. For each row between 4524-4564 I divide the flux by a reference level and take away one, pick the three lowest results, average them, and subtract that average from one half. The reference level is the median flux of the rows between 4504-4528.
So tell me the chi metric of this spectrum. 0.542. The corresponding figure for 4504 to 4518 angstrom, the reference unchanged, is 0.506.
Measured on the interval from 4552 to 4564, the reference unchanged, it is 0.536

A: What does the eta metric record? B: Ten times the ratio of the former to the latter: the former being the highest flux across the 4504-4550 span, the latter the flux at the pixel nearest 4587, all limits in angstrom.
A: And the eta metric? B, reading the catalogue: 10.65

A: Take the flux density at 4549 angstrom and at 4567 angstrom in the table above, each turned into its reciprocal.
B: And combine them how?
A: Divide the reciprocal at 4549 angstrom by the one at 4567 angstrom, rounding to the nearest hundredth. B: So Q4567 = 1.02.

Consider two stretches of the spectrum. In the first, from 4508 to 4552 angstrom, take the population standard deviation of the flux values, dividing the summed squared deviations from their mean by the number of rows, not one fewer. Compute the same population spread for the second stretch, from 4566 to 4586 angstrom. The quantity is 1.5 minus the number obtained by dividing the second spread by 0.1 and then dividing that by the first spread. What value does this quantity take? -6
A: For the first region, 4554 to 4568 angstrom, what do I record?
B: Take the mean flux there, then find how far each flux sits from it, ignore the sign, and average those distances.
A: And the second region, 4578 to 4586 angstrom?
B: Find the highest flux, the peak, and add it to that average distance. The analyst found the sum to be 73.5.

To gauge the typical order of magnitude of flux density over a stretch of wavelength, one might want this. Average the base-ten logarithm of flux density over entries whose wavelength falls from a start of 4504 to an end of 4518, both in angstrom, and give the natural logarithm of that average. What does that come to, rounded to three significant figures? 0.632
